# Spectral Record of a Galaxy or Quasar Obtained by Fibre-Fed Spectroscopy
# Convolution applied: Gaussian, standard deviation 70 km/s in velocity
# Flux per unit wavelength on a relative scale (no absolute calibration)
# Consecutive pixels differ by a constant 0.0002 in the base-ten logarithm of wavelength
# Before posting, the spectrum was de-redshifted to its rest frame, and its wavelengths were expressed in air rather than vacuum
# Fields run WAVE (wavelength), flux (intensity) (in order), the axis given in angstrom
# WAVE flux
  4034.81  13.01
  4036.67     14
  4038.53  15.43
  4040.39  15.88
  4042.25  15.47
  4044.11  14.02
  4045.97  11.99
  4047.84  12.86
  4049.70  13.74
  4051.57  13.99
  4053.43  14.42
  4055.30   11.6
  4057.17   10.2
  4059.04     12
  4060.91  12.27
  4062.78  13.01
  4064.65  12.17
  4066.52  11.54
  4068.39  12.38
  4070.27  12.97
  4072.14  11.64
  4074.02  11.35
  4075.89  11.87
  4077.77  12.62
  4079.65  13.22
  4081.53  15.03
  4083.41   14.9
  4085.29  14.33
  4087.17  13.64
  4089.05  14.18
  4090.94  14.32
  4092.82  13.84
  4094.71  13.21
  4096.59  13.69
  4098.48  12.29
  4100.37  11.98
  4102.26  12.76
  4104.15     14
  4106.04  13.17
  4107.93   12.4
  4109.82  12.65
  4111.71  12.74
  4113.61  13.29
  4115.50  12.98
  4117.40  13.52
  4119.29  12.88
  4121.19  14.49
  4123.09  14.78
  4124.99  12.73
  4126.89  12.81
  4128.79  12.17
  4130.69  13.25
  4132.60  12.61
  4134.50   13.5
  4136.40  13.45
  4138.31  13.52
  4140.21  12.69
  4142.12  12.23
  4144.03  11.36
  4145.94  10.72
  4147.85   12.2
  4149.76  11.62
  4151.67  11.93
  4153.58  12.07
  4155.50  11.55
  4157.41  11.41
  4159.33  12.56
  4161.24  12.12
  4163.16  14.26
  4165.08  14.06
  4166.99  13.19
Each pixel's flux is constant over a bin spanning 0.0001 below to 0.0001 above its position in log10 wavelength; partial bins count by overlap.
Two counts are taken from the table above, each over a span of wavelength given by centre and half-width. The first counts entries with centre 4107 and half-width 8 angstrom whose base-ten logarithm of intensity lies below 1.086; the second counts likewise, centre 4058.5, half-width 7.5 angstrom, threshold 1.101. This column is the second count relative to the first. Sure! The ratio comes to 5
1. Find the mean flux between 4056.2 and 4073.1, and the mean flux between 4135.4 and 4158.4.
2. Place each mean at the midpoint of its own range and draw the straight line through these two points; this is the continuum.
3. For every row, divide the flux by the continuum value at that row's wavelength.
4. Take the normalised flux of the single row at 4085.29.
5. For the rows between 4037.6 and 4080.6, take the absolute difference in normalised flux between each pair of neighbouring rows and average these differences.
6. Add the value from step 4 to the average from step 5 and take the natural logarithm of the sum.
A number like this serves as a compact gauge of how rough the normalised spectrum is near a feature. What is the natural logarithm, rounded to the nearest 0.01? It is 0.24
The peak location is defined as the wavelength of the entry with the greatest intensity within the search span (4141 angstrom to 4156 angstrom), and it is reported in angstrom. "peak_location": 4142.12 angstrom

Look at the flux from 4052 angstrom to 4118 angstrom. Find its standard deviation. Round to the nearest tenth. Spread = 1.1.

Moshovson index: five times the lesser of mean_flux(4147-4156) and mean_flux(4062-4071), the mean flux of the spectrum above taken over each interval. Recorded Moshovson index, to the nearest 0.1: 59.4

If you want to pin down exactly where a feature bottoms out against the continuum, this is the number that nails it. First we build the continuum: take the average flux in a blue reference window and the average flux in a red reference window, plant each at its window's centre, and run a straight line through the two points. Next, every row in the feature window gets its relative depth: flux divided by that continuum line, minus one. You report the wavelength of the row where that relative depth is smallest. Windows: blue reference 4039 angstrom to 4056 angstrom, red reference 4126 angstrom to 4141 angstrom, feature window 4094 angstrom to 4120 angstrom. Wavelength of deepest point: 4100.37 angstrom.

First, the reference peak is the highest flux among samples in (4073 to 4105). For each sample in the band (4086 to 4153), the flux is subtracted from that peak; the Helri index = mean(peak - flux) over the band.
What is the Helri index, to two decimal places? 2.07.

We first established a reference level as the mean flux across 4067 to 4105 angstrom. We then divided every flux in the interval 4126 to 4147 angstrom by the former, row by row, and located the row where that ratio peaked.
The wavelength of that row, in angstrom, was 4138.31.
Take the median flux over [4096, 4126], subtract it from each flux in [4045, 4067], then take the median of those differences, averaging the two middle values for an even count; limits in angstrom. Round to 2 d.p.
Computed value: -0.71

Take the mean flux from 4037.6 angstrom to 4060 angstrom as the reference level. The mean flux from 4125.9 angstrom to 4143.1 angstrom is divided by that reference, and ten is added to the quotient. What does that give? 11.0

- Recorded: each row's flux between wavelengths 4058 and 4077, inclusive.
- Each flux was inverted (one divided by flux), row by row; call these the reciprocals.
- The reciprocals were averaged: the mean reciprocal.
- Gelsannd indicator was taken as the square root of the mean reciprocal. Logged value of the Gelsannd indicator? 0.288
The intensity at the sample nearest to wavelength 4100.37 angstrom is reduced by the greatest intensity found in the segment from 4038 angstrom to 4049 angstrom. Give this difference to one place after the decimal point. -3.9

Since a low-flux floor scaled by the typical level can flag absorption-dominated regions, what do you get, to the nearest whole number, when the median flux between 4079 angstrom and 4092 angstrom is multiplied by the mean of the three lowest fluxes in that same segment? 196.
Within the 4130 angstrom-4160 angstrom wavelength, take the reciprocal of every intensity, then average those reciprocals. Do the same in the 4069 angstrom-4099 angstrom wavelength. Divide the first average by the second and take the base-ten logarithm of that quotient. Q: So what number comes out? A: 0.034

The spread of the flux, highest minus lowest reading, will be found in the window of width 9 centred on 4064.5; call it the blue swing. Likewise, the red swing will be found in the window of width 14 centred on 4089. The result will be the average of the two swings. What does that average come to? 1.6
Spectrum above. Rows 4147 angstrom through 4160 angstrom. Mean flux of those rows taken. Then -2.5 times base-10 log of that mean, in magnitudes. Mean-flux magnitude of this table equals -2.69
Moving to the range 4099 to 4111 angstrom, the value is -2.77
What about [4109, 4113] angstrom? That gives -2.76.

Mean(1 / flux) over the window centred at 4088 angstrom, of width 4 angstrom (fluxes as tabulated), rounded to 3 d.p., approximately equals 0.072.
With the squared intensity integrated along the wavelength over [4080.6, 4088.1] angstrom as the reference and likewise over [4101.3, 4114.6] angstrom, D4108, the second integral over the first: 1.4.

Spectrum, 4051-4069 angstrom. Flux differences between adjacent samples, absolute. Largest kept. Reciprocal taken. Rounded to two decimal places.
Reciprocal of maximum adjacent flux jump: 0.35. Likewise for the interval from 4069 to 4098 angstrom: 0.55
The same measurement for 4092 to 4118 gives 0.71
